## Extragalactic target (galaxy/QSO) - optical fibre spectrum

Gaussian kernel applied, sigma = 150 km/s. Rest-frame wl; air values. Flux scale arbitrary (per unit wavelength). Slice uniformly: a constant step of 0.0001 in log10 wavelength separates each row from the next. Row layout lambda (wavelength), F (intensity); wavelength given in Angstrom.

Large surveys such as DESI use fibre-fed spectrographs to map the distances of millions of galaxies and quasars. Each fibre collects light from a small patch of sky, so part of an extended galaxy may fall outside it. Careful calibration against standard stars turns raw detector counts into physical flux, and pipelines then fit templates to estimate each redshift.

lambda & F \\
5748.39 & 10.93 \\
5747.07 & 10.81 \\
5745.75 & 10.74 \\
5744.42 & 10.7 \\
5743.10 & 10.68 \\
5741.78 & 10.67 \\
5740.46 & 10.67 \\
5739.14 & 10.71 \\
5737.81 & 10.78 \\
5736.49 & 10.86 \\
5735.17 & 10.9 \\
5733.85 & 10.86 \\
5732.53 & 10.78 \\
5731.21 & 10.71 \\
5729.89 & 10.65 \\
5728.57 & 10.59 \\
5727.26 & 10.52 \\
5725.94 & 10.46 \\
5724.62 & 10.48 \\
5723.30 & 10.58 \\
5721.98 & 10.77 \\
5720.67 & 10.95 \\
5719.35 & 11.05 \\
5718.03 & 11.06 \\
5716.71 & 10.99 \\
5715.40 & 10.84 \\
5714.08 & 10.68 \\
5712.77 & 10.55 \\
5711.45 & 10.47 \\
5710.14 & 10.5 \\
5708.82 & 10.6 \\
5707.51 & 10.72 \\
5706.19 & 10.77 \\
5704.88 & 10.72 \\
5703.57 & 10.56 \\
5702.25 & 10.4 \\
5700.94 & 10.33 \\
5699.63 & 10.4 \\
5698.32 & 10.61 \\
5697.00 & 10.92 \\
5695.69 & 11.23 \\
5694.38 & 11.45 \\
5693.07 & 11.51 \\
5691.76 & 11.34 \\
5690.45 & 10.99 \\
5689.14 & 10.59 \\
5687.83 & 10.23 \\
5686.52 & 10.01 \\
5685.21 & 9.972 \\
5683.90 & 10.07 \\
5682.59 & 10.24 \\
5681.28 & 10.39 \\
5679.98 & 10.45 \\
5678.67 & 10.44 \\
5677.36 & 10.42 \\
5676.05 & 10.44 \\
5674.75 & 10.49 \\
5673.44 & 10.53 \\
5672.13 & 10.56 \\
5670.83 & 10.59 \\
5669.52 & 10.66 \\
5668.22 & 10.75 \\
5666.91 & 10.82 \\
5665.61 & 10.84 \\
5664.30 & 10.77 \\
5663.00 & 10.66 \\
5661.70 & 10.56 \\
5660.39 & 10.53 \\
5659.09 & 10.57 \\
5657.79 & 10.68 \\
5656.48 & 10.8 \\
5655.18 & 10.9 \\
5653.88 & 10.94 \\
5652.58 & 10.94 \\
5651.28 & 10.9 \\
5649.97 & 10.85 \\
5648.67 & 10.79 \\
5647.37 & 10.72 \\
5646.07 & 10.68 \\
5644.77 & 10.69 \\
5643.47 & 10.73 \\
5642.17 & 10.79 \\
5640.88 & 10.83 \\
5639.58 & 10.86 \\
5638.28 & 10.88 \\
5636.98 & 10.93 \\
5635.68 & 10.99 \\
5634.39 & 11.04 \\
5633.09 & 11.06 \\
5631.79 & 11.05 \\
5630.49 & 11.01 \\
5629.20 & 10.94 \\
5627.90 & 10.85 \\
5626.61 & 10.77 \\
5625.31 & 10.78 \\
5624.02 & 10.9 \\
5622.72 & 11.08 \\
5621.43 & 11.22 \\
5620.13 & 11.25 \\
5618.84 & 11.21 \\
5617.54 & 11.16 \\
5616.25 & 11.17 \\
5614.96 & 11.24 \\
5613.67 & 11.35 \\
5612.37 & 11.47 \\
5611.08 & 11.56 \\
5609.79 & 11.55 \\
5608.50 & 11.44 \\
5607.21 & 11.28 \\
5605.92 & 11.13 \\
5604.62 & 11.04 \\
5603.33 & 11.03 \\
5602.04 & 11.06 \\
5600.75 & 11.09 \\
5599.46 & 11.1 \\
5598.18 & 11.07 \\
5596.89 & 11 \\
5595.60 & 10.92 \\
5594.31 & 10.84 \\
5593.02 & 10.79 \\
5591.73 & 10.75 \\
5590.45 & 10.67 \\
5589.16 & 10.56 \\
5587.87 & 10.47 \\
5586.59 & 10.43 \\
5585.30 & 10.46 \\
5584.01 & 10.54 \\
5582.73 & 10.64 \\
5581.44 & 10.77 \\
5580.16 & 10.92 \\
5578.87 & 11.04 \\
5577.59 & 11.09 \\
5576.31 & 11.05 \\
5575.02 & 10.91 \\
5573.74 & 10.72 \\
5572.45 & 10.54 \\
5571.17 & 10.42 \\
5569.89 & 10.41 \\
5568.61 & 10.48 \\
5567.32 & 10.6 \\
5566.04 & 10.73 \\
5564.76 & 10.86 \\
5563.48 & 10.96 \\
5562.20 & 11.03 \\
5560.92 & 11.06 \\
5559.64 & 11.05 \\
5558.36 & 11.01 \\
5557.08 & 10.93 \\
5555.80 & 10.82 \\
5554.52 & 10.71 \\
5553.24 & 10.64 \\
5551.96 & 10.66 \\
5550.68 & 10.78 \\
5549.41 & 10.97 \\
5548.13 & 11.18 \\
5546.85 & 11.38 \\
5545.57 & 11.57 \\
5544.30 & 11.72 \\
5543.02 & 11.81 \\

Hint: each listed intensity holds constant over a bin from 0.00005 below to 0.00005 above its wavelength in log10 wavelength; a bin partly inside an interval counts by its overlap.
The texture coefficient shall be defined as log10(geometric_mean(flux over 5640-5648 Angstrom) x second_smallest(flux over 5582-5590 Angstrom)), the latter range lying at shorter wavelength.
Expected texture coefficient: 2.05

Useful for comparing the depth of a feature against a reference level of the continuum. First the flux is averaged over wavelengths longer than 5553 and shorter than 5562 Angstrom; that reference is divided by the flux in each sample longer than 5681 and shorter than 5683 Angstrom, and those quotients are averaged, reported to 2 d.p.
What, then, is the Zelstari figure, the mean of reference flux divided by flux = 1.06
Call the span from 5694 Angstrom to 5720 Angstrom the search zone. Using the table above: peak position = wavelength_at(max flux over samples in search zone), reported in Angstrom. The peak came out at 5694.38 Angstrom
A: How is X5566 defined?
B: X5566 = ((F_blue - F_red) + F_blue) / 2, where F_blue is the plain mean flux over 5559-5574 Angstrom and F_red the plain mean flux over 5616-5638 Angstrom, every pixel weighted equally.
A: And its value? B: 5.23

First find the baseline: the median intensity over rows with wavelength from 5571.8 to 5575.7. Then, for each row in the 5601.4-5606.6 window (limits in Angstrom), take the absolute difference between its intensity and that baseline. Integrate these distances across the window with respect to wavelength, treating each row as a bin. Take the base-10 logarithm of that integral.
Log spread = 0.3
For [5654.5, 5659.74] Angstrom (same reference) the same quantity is -0.2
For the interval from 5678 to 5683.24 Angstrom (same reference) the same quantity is 0.3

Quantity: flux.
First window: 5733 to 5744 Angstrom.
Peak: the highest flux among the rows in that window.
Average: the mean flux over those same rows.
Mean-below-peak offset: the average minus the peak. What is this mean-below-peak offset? -0.13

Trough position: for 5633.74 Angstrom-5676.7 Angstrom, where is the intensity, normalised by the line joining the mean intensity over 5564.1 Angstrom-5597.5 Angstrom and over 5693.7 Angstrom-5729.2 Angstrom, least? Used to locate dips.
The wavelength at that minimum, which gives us 5676.05 Angstrom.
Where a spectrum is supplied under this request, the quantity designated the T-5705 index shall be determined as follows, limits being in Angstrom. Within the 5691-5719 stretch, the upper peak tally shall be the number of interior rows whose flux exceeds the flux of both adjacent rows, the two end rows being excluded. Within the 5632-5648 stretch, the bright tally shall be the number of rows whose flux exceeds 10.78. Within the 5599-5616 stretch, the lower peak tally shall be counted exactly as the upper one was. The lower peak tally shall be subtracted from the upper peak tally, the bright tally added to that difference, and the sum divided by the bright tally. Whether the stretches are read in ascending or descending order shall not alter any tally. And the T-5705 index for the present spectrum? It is 1.1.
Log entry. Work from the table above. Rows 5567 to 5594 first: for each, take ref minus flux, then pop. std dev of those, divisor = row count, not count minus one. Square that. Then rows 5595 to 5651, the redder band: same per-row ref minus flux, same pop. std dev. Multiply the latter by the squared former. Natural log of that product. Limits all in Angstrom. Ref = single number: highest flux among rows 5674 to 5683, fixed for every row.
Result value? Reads -4.6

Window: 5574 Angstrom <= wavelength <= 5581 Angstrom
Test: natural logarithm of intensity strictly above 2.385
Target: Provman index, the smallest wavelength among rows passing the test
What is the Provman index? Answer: 5575.02 Angstrom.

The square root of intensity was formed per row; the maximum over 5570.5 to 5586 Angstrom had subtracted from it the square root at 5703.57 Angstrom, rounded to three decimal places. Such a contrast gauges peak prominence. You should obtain 0.081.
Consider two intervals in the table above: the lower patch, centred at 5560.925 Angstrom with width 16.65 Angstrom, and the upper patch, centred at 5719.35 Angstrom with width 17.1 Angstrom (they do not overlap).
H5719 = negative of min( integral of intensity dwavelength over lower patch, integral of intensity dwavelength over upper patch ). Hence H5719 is -180.4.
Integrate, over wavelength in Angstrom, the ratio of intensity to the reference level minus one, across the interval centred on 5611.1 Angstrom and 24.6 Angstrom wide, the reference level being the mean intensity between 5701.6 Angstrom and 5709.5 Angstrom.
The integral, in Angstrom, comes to 1.4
